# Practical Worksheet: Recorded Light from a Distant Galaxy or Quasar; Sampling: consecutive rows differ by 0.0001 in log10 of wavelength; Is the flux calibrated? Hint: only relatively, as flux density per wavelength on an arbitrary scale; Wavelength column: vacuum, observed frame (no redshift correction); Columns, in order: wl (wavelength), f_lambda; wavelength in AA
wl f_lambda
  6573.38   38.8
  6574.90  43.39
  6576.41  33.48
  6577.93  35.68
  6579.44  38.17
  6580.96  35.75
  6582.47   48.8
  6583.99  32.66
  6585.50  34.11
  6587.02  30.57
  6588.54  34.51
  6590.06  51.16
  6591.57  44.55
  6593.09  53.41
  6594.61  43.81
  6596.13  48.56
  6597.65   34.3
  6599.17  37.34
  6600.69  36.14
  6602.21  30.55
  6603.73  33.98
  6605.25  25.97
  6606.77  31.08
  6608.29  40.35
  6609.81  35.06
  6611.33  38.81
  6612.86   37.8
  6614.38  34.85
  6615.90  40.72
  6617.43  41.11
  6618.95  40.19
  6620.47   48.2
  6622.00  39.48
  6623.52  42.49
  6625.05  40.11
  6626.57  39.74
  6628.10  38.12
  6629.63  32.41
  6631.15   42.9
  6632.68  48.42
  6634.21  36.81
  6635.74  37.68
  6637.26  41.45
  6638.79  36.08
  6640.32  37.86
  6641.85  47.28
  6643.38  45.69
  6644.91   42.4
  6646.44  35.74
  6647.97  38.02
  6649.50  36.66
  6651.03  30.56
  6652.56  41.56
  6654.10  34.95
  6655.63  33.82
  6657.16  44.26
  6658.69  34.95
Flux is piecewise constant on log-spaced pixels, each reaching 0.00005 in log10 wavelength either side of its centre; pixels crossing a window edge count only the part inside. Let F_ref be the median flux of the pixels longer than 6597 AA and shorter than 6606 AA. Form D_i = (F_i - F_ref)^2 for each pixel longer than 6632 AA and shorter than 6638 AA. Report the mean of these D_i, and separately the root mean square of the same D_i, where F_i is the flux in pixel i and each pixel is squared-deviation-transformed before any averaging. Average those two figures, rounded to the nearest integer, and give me 87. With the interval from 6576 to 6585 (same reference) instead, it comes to 64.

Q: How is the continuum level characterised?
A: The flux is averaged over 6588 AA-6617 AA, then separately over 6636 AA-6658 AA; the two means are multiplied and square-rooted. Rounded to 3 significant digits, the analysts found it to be 38.8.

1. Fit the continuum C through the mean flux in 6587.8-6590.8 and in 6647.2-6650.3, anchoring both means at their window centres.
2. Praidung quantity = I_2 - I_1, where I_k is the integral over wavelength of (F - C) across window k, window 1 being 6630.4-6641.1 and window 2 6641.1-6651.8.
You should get 3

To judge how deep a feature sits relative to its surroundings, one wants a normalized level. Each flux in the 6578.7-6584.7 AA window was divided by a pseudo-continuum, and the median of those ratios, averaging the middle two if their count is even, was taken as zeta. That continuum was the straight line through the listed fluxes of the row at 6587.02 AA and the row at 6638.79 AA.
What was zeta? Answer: 1.24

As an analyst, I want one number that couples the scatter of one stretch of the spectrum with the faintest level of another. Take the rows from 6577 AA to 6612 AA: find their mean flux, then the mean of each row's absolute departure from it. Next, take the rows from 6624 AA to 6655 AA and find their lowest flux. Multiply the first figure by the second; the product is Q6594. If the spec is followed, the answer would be 173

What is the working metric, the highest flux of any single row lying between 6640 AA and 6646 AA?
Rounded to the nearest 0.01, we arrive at 47.28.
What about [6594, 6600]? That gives 48.56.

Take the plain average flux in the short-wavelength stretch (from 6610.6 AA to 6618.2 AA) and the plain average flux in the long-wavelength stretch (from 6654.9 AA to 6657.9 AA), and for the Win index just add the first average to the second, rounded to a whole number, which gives 78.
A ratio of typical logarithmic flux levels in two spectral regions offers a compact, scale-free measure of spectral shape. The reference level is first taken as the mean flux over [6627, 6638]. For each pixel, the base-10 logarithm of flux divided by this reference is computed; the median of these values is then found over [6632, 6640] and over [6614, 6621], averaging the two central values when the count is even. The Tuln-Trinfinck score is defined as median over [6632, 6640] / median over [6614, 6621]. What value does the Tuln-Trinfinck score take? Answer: -2.0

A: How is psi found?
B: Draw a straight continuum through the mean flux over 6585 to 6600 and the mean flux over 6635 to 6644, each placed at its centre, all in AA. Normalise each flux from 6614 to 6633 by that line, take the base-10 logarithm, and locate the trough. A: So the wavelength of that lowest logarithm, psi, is 6629.63 AA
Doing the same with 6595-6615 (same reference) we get 6605.25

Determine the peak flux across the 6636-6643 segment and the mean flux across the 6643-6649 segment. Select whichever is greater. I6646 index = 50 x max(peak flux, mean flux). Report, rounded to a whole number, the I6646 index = 2364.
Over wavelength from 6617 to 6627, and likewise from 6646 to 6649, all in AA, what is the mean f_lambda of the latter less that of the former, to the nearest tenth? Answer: -4.7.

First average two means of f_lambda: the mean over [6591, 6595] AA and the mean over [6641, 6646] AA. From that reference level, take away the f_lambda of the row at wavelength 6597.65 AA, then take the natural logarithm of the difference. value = 2.5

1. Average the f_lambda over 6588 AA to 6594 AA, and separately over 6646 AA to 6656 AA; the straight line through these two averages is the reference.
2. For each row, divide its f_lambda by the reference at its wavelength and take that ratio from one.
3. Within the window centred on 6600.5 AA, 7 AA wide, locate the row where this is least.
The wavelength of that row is 6599.17 AA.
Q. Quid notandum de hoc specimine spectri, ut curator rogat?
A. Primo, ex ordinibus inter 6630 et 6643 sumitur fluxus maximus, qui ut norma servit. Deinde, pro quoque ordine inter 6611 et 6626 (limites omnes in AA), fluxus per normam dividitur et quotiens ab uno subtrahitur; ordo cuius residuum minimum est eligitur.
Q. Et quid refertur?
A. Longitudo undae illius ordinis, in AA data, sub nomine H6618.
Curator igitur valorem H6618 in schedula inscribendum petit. 6620.47 AA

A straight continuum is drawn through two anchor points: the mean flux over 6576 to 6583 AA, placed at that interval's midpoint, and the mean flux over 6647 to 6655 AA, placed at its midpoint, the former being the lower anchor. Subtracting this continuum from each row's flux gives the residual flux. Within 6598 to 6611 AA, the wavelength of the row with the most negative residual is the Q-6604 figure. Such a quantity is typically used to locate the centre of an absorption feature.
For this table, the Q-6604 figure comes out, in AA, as 6605.25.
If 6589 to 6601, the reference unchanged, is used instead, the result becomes 6597.65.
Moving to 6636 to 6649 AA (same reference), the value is 6646.44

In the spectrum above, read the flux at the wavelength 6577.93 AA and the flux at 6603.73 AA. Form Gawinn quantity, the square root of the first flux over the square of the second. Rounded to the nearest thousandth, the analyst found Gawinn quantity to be 0.176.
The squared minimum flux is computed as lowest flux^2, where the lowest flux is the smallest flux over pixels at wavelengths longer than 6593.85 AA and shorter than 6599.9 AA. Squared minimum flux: 1176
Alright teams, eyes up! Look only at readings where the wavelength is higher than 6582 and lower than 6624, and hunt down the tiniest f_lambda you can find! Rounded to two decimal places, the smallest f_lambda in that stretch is 25.97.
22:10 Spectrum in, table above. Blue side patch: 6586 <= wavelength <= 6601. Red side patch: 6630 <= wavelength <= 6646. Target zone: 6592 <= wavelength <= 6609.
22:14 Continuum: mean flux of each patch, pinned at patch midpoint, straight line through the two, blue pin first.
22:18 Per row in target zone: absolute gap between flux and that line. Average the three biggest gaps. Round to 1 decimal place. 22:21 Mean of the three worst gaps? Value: 12.8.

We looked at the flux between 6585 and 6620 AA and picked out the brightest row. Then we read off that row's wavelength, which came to 6593.09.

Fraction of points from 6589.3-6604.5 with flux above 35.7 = 0.7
